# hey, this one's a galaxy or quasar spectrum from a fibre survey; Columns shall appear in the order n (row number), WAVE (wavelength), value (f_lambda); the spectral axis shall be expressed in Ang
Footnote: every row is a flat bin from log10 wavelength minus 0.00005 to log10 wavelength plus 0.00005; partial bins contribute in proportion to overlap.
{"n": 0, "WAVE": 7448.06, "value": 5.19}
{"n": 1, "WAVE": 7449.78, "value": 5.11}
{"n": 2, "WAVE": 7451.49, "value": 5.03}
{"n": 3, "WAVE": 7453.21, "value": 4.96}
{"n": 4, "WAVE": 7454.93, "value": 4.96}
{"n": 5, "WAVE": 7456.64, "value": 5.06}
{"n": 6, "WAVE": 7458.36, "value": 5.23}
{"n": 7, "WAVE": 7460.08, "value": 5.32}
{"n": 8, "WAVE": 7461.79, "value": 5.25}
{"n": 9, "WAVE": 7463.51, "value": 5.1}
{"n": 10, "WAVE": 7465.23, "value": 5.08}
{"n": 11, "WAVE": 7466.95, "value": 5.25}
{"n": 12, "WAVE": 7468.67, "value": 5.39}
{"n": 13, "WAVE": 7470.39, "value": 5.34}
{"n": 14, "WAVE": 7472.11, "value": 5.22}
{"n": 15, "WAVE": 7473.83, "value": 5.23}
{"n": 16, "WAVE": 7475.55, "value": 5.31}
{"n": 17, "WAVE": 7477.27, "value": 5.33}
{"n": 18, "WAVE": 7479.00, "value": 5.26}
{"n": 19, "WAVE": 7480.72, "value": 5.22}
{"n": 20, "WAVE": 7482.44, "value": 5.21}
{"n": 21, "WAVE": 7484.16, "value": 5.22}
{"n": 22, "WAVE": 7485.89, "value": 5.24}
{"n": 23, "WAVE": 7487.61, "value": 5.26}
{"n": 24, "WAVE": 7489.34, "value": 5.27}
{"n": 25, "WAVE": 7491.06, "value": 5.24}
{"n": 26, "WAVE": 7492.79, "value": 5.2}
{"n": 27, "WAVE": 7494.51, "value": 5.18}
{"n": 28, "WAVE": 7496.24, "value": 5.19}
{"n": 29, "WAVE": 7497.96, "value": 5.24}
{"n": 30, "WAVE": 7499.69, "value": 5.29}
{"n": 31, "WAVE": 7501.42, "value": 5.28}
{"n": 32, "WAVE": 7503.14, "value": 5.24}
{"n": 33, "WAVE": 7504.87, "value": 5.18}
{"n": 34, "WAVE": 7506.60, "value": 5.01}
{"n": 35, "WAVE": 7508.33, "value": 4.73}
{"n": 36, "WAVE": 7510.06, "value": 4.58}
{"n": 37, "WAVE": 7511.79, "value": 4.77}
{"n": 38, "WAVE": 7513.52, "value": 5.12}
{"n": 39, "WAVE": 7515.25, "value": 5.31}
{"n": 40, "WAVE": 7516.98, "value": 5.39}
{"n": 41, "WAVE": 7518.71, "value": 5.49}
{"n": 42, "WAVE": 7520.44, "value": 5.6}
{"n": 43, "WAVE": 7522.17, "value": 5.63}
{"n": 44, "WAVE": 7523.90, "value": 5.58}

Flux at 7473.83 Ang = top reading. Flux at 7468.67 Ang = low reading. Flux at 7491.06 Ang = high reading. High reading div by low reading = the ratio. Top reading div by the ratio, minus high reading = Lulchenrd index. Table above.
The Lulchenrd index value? 0.1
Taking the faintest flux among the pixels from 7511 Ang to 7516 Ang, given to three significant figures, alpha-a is 4.77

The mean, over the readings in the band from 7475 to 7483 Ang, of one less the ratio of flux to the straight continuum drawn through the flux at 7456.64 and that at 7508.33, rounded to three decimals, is -0.071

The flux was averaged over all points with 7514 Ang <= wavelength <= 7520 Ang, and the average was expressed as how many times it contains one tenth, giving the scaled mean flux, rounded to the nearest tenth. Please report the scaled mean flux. 54.0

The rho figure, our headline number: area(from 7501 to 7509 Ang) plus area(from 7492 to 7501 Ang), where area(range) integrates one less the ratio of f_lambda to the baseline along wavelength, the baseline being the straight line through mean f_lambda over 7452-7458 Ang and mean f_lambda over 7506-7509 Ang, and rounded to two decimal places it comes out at -0.95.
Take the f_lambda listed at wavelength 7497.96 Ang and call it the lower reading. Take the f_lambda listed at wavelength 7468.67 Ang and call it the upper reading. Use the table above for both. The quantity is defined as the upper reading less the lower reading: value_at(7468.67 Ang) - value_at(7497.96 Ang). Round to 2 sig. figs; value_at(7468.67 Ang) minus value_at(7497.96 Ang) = 0.15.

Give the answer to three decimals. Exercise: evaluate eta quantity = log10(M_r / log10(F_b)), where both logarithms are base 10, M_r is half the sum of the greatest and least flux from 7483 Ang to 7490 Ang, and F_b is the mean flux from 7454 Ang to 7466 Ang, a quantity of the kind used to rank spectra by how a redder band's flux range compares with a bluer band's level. 0.868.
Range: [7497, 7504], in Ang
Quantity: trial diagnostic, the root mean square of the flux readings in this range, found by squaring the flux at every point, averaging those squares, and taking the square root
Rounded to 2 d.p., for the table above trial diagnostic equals 5.26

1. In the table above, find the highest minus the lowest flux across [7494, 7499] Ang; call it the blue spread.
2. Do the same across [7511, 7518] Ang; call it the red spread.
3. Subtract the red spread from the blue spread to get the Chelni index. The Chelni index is -0.6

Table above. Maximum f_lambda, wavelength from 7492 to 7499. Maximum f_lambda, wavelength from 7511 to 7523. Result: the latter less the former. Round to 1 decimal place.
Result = 0.4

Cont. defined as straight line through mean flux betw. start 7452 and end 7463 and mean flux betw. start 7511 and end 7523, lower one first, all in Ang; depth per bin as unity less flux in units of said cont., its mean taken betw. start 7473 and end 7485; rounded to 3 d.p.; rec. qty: -0.010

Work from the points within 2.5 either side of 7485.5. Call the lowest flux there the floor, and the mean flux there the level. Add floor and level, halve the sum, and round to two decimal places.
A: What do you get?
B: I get 5.23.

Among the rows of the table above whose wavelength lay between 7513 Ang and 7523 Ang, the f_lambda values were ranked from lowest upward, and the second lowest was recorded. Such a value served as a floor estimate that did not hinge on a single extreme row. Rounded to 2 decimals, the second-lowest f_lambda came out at 5.31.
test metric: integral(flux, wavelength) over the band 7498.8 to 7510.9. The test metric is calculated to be 61.0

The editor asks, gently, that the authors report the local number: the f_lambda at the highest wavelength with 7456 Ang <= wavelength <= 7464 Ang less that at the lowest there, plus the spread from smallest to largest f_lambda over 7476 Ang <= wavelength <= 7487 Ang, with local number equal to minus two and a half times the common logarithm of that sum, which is 2.0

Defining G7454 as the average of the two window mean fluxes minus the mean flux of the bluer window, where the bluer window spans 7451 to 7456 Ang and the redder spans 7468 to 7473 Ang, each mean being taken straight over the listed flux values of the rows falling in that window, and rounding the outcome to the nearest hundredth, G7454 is 0.17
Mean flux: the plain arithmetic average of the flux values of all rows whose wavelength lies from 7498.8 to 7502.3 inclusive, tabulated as 5.29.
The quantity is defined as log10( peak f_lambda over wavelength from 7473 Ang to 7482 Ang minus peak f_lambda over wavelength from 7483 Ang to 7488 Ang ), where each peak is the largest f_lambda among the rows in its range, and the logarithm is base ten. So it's -1.2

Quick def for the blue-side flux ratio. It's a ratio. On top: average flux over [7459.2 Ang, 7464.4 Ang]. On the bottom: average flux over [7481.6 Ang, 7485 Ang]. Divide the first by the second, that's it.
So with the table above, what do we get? 1.00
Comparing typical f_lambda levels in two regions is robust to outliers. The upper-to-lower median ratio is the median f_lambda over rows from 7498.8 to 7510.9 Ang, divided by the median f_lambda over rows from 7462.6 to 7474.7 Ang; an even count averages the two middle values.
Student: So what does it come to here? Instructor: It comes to 0.990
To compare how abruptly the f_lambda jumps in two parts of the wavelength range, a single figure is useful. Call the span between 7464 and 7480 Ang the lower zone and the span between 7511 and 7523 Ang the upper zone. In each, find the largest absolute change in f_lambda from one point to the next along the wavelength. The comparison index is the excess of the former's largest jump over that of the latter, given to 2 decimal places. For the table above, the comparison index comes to -0.18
